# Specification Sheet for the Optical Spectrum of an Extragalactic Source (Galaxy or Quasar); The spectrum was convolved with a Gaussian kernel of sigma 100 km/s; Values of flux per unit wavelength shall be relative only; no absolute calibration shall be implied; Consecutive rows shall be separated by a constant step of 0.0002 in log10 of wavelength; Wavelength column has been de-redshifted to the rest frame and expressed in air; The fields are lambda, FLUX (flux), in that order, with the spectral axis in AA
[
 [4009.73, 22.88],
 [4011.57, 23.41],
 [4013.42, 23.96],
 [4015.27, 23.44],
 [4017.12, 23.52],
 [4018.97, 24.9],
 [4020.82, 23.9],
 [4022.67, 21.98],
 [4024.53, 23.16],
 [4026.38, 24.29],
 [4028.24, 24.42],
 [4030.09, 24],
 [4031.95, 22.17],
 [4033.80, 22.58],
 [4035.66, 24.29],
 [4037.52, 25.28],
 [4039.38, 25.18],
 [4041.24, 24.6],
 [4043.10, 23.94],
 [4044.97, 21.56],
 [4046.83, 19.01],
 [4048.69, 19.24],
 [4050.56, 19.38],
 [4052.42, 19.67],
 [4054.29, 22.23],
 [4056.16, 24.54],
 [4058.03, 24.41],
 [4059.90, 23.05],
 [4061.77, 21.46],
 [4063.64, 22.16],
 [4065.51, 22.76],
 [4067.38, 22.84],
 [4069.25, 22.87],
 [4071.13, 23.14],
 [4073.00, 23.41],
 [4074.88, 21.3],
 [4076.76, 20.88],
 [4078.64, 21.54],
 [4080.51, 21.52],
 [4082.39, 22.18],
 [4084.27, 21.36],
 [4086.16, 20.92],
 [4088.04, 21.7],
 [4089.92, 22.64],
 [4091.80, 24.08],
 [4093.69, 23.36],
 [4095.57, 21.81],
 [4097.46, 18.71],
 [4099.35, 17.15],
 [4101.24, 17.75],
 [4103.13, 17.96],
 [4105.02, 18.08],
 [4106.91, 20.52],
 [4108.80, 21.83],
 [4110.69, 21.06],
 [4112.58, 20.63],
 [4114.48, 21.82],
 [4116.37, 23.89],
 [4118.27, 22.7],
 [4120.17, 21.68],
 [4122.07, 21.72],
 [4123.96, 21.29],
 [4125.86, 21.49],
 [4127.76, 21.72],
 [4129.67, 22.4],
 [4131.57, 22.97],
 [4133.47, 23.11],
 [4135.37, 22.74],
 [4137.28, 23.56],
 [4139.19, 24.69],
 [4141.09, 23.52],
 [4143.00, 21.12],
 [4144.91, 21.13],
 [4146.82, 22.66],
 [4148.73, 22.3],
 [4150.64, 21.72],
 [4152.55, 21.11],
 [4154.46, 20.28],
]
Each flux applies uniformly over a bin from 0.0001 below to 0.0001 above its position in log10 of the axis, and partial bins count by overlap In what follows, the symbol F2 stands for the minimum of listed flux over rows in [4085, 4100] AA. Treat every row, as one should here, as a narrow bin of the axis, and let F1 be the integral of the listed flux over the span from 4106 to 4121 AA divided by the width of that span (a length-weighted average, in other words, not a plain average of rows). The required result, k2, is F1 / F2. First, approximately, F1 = 21.8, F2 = 17.15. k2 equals 1.27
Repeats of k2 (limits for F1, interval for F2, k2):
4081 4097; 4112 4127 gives 1.07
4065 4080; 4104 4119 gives 1.23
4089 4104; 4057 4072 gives 0.95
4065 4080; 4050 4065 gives 1.15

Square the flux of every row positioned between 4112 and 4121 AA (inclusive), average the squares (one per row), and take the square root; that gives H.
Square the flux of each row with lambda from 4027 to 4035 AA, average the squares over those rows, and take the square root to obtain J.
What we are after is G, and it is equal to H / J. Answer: 0.95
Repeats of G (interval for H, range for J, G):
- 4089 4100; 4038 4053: 0.99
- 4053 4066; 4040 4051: 1.07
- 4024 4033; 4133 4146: 1.03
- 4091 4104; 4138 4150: 0.90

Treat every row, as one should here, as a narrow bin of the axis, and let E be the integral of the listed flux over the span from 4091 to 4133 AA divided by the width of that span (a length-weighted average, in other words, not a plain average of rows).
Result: 21.1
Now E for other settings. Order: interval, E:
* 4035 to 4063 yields 22.5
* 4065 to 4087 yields 22.0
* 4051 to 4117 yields 21.5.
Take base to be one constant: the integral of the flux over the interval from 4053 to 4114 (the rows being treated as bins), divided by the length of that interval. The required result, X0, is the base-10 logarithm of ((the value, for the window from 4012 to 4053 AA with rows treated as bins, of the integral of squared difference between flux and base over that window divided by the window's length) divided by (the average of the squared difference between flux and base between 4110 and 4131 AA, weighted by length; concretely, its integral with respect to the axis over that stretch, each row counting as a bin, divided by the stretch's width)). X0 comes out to 0.84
